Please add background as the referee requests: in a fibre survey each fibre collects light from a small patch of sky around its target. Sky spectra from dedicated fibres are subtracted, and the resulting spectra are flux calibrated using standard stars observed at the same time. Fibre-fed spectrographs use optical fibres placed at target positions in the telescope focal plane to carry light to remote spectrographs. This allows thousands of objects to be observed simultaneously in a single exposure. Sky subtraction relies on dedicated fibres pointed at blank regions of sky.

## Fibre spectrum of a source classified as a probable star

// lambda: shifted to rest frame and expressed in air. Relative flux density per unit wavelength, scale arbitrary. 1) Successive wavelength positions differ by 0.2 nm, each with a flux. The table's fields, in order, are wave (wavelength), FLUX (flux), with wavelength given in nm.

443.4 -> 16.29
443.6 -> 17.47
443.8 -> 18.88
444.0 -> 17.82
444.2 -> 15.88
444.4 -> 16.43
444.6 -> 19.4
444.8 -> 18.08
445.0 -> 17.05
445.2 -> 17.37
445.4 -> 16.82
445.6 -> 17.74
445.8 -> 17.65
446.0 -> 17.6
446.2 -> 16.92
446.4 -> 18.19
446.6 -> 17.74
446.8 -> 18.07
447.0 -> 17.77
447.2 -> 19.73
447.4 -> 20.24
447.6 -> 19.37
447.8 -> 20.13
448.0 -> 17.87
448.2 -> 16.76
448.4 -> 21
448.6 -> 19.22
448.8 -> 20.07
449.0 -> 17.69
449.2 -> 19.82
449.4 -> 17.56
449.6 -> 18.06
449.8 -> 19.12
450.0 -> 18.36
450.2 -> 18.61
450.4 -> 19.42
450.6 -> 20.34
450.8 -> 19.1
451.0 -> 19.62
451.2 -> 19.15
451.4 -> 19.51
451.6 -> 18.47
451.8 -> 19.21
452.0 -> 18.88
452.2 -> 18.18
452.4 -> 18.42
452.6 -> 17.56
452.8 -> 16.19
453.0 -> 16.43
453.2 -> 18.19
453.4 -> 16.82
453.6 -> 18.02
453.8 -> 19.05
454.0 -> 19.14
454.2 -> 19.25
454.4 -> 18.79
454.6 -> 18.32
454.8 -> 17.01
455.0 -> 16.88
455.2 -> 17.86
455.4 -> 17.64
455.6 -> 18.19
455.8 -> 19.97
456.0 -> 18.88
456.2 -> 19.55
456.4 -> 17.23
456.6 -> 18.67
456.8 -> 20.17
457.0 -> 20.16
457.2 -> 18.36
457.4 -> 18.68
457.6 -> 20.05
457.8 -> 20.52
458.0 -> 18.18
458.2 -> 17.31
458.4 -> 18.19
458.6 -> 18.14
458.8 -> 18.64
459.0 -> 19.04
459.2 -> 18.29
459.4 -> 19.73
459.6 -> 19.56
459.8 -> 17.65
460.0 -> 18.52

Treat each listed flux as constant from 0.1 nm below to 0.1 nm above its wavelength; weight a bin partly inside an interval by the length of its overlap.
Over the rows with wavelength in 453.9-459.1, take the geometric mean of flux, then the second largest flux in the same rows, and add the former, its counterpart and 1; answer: 39.8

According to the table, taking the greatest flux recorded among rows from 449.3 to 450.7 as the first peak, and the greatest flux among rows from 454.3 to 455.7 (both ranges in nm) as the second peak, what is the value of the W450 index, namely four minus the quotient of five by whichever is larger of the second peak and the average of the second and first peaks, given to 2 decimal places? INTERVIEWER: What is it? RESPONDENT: 3.74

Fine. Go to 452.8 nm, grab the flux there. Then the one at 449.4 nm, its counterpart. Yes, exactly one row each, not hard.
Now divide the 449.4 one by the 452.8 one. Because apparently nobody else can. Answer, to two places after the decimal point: 1.08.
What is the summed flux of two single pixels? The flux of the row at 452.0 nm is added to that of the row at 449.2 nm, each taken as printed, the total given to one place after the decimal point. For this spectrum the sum 38.7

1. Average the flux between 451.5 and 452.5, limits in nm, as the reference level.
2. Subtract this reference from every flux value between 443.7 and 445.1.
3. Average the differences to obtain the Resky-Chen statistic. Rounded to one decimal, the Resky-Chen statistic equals -1.0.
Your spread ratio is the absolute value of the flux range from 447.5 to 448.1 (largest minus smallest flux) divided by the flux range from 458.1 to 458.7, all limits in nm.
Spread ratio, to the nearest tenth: 2.6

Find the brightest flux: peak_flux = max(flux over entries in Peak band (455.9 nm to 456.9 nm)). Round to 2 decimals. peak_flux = 20.17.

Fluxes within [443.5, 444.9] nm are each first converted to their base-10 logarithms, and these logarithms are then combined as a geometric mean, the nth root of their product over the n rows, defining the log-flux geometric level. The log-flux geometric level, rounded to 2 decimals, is 1.25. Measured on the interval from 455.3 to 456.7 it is 1.27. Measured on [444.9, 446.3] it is 1.24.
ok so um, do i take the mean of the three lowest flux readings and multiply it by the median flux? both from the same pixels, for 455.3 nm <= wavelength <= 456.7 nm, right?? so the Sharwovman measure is 330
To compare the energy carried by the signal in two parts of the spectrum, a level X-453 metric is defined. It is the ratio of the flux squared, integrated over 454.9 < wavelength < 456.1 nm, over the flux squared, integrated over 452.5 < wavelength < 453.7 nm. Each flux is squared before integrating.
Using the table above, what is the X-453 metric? 1.12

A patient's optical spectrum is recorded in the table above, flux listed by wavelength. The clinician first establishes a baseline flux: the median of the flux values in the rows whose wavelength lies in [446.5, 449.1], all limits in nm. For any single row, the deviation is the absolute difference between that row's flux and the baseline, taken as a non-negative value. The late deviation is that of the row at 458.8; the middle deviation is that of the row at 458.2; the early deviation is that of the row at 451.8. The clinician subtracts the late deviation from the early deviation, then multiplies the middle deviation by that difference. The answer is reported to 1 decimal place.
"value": -1.1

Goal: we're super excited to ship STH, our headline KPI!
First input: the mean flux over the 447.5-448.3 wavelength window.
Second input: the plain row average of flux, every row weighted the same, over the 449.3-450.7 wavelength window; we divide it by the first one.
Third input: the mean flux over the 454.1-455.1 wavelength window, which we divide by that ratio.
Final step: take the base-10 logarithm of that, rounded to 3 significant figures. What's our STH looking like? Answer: 1.25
